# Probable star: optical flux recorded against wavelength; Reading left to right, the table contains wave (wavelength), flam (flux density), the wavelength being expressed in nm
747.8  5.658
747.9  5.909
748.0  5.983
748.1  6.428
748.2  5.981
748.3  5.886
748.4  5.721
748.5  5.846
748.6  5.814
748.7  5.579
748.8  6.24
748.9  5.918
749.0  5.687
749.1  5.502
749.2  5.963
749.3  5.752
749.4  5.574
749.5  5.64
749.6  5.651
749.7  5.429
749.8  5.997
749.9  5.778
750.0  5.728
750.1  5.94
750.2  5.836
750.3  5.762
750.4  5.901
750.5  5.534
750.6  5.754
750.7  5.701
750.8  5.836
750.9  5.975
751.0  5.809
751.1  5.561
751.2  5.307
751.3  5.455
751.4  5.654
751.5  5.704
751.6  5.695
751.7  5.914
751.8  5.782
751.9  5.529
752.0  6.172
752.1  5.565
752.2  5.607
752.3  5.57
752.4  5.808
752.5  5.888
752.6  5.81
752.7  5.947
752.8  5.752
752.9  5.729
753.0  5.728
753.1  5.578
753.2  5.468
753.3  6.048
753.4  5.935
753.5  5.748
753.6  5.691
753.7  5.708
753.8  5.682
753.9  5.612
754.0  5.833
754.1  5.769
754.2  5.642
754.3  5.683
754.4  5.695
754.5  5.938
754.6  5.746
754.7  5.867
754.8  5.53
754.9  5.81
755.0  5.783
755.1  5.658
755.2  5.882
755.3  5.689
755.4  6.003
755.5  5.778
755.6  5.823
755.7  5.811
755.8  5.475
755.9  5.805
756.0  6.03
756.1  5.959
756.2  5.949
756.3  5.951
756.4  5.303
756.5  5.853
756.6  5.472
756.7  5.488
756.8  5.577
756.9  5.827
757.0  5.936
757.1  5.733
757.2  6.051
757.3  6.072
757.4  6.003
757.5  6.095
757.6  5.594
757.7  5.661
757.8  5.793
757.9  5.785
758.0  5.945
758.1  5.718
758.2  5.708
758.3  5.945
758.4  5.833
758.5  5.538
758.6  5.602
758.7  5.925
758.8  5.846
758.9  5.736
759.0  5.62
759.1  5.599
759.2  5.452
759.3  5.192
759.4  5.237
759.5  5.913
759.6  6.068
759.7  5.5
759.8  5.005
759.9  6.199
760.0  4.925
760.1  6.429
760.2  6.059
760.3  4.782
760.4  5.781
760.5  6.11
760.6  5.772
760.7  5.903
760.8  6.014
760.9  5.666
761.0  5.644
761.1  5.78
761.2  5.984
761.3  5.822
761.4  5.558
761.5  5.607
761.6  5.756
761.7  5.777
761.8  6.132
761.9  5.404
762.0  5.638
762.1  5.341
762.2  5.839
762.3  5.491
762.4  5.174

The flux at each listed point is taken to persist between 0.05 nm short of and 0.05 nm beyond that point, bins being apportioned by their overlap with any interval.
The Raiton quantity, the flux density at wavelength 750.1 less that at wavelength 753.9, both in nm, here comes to 0.33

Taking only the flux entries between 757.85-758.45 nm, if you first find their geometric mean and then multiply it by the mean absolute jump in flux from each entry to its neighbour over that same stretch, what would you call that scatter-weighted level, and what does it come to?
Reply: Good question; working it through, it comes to 0.9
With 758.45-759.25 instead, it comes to 0.7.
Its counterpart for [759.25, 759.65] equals 1.6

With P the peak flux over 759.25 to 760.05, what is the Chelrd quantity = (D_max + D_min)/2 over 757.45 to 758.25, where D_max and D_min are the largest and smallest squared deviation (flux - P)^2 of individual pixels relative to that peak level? 0.19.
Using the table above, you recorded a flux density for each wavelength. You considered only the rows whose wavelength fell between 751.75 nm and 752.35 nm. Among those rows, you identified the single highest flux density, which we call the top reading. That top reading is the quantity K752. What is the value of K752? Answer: 6.172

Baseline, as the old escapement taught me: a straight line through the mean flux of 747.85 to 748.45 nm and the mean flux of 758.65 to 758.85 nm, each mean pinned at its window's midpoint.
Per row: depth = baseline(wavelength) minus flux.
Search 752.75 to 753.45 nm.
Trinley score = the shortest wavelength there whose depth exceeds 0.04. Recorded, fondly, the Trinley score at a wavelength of 752.8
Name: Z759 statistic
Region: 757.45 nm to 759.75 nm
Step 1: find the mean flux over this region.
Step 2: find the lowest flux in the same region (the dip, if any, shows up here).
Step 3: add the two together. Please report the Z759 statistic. 10.9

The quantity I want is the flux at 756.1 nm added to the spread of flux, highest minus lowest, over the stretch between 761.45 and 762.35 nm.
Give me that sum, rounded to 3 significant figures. 6.75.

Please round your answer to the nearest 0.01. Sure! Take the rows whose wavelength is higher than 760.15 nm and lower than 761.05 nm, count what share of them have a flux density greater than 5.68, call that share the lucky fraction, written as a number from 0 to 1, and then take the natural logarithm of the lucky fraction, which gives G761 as -0.41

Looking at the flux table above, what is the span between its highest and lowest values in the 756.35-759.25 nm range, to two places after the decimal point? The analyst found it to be 0.79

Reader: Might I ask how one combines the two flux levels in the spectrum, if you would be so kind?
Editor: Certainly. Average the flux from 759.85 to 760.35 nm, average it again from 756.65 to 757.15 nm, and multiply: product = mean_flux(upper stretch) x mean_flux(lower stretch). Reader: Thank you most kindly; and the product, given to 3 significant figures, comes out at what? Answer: 32.4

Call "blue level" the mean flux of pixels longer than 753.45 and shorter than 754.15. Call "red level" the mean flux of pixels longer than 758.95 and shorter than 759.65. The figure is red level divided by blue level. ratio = 0.98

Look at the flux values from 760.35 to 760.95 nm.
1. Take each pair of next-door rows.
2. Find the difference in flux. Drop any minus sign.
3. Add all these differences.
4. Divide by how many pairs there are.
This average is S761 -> 0.251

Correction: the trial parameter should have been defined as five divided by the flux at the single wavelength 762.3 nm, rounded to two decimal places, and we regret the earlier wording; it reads 0.91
